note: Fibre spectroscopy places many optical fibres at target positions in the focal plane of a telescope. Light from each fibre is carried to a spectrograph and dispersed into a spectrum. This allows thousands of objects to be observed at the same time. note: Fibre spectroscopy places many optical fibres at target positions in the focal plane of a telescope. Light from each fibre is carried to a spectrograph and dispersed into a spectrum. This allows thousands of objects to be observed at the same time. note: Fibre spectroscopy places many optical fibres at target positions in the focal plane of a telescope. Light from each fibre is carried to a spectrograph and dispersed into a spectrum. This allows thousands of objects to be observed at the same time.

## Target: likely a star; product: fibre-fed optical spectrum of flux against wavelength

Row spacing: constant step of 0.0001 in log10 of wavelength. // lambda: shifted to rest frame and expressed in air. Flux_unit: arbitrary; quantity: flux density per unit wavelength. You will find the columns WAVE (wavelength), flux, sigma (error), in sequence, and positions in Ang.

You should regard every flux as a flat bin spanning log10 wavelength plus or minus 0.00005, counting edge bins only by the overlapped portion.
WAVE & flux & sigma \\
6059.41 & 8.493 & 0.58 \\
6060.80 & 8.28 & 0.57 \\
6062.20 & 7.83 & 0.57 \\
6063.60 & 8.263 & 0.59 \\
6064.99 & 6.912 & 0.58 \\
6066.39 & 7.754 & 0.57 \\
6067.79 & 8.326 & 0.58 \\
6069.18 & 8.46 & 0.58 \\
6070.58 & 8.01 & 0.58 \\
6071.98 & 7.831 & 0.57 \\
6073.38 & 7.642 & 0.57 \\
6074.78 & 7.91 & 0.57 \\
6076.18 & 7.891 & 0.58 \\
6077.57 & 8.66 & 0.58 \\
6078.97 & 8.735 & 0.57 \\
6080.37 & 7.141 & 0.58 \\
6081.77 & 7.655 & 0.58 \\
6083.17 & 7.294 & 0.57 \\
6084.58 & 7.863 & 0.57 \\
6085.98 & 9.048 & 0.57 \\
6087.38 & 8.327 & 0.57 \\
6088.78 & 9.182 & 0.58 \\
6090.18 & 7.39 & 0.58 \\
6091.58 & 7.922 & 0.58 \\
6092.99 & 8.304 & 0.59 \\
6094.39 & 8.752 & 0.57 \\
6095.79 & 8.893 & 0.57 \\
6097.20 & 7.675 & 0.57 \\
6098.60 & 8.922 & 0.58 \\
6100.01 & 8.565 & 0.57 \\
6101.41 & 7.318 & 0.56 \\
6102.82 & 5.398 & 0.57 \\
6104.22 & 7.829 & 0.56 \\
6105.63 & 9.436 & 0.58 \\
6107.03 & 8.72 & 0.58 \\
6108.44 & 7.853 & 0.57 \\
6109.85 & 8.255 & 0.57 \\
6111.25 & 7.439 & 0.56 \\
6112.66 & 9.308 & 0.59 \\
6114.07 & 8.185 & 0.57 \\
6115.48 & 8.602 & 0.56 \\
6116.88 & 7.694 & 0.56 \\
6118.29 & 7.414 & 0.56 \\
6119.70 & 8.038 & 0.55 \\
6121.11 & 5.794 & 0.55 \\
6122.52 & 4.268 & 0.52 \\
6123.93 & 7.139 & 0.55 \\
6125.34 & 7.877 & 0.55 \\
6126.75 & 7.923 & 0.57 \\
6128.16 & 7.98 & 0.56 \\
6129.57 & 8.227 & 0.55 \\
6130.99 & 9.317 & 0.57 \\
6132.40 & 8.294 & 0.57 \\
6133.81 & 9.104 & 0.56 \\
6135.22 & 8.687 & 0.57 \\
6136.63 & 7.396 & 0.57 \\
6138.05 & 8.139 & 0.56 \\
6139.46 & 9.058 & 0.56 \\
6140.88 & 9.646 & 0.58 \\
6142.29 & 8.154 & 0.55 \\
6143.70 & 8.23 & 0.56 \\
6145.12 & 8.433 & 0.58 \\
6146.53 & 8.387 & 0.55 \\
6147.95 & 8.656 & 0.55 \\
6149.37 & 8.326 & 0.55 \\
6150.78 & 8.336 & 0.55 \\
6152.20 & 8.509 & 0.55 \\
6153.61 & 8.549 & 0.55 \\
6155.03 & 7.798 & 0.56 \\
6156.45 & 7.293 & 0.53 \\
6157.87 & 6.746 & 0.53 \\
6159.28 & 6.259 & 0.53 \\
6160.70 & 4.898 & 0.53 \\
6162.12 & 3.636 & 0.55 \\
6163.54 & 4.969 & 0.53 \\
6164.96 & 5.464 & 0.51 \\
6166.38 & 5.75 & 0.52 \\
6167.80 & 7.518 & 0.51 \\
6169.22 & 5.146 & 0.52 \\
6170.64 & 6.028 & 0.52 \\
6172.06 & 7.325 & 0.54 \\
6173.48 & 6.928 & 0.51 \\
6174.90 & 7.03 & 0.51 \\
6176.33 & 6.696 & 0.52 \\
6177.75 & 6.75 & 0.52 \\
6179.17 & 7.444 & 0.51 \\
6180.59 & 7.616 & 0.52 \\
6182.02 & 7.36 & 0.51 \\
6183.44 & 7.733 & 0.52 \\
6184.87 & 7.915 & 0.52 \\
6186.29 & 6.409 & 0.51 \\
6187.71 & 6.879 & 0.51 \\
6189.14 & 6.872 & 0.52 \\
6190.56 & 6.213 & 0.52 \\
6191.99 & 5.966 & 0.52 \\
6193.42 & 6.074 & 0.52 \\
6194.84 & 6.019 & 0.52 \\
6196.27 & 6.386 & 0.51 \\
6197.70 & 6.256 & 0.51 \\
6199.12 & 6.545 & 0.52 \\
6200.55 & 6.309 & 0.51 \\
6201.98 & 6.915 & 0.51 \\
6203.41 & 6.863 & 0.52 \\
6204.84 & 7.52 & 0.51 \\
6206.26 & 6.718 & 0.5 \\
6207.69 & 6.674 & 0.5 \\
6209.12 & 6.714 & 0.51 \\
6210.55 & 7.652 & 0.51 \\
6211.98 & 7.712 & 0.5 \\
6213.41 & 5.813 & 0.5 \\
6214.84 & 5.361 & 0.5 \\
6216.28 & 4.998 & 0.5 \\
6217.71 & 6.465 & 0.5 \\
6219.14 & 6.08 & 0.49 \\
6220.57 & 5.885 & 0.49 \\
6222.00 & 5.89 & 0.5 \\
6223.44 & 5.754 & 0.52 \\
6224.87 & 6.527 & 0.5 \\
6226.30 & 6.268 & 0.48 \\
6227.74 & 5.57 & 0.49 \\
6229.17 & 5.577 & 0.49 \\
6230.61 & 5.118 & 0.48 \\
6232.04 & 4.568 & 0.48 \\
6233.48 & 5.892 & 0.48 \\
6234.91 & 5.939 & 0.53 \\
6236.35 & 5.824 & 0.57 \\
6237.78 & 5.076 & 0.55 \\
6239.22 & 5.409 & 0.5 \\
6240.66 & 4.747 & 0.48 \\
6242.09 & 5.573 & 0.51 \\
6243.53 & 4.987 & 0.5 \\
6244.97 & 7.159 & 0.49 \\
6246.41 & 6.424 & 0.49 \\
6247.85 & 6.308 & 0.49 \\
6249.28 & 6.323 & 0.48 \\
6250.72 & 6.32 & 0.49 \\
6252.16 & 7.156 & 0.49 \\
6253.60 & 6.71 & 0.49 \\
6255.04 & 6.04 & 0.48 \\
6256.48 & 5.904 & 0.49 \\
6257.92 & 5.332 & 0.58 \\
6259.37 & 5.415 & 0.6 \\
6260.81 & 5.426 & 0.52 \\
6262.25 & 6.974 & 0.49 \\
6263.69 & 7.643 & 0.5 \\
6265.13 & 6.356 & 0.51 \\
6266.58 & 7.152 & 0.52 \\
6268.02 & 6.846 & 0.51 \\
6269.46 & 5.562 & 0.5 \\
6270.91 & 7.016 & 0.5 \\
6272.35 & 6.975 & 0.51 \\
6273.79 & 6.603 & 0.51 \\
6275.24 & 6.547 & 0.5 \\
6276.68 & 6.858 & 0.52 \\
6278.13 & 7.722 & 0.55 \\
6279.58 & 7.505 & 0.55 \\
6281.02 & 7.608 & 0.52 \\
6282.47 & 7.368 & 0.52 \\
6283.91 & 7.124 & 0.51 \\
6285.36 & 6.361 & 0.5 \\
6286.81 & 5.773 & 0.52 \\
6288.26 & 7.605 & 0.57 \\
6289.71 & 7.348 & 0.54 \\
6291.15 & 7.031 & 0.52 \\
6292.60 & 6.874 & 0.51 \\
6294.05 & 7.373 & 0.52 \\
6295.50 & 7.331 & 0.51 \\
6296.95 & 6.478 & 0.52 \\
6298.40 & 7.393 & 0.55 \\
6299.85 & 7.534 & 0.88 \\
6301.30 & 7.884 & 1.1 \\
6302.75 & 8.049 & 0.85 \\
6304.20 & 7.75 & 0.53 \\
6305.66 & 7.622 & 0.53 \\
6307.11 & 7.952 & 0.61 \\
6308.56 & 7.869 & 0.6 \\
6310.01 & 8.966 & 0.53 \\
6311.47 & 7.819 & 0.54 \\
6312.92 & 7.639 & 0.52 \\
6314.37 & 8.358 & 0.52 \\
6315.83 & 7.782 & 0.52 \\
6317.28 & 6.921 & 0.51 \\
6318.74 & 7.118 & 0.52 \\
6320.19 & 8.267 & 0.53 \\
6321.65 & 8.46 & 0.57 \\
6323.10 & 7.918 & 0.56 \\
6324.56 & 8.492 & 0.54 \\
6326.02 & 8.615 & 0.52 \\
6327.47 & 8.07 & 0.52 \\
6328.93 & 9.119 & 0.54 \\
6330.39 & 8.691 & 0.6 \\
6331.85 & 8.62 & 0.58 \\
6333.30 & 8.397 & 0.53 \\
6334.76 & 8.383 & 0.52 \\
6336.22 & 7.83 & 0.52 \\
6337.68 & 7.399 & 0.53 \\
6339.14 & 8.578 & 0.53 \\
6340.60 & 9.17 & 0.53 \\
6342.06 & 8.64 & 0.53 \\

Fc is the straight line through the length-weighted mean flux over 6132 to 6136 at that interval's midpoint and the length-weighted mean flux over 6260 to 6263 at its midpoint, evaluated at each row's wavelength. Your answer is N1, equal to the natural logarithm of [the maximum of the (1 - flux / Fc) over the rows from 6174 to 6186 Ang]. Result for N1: -1.89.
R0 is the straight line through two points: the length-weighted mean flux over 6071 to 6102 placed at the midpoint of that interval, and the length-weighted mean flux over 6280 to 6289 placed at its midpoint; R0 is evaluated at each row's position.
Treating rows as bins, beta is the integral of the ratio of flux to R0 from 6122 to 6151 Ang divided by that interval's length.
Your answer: 1.04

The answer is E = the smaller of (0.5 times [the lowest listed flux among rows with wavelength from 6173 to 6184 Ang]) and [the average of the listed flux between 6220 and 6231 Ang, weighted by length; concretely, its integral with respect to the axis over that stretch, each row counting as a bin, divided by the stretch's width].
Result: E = 3.35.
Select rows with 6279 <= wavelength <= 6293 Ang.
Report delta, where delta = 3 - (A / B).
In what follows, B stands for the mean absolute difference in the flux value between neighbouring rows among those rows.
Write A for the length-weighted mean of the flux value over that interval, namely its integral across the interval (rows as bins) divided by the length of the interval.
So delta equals -11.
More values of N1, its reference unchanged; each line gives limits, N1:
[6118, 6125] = -0.65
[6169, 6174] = -1.03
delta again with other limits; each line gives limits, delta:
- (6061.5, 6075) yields -13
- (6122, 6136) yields -7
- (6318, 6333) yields -13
